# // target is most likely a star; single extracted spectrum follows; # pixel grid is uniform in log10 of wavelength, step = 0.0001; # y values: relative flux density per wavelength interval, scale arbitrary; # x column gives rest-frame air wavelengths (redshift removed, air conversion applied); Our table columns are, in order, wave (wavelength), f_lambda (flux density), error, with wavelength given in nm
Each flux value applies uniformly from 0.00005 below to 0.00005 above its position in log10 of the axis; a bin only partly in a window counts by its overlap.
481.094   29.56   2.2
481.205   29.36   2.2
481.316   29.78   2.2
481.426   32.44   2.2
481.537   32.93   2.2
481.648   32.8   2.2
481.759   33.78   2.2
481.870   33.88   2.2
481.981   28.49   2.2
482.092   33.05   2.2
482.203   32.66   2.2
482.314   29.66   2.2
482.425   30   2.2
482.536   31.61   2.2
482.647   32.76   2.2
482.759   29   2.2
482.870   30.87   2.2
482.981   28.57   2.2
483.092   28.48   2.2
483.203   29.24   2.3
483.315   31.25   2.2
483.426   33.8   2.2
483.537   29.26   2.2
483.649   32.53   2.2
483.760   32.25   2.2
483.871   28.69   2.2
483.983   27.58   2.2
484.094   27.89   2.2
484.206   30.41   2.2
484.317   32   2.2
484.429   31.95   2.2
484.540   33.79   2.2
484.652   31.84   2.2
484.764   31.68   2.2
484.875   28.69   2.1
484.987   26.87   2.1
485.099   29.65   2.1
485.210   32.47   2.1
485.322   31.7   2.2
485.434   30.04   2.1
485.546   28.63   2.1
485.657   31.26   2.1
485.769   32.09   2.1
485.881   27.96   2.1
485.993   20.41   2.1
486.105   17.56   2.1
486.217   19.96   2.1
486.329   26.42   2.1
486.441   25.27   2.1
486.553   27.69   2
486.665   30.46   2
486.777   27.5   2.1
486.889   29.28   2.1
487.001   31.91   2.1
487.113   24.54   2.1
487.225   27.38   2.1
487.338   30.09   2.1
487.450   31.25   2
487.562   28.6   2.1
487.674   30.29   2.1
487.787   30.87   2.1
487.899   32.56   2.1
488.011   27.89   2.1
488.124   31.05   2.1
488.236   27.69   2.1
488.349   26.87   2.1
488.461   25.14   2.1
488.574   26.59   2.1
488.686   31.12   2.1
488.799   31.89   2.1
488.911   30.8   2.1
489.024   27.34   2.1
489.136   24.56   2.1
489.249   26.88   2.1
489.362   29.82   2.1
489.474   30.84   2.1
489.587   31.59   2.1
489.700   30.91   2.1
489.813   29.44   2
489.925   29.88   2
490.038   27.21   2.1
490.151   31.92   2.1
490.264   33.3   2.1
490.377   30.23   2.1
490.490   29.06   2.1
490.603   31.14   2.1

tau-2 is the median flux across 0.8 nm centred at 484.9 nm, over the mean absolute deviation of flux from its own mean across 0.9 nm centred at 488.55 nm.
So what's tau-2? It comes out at 13.6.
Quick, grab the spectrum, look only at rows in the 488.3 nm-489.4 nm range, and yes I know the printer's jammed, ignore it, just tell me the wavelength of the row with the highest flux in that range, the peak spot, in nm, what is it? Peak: 488.799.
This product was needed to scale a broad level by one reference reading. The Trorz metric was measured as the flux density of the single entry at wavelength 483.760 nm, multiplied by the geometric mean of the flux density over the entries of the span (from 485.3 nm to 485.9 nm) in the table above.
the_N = 975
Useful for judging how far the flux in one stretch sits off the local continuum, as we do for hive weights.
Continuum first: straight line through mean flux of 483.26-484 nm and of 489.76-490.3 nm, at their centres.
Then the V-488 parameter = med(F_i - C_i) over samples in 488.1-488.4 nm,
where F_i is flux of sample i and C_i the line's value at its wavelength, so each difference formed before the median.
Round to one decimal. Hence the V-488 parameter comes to -2.8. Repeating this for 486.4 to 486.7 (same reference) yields -2.9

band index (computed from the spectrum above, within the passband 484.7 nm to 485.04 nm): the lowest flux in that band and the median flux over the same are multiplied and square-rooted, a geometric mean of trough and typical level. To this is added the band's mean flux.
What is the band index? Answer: 57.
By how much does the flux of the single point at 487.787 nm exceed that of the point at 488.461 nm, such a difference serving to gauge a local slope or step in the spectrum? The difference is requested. 5.7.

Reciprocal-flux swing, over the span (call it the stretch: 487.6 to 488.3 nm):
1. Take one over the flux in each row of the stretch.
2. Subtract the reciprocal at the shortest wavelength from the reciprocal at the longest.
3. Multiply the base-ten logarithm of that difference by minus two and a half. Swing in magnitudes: 6.3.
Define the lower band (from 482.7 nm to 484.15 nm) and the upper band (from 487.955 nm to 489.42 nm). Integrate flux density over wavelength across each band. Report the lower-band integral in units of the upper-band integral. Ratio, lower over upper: 1.048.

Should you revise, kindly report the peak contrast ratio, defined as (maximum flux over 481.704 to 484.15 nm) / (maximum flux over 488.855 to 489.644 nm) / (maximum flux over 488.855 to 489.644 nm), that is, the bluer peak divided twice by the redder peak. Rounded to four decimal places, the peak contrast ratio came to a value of 0.0340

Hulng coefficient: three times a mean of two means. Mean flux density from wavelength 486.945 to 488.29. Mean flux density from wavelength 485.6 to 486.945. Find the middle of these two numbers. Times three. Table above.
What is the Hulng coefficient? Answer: 84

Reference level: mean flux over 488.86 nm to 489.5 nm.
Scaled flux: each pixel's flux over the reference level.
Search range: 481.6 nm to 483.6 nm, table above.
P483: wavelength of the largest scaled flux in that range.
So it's 481.870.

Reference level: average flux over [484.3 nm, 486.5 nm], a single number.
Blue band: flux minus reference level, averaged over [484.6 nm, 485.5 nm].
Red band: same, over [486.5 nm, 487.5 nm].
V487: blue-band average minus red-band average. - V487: 1.5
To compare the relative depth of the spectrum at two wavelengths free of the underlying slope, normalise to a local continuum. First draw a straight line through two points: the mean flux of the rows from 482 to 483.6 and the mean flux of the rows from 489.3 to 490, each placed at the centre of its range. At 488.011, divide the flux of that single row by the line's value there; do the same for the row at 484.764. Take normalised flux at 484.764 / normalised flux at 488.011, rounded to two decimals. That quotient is 1.13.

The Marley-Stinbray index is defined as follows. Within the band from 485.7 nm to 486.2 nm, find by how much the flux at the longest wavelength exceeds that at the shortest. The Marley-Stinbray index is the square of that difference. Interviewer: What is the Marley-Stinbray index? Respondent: 211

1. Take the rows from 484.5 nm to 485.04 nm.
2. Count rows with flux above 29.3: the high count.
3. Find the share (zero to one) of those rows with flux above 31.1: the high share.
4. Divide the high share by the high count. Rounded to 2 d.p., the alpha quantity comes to 0.20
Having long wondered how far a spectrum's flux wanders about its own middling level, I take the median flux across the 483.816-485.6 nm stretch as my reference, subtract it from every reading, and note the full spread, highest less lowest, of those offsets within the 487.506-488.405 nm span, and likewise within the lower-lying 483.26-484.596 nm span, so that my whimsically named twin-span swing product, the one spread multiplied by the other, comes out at 35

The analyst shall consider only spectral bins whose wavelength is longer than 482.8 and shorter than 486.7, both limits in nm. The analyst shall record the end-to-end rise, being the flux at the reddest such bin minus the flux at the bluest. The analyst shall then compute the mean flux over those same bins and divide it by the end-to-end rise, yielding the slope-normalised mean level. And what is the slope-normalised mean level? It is -71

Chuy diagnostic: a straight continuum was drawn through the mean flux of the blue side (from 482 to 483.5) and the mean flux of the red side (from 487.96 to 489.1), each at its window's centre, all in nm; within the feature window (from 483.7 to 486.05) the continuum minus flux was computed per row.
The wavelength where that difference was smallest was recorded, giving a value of 484.540 nm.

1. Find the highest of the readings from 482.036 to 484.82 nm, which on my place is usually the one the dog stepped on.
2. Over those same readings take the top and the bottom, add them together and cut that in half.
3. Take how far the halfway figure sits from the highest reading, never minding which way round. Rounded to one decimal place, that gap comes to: 3.1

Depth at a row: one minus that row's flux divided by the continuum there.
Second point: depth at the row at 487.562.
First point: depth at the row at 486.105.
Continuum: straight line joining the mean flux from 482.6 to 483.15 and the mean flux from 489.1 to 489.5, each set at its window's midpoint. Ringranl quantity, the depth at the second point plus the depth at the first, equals 0.39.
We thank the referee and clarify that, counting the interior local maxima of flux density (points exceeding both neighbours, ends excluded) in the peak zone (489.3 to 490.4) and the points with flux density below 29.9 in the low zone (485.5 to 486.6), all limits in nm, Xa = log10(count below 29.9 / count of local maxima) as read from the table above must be 0.43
